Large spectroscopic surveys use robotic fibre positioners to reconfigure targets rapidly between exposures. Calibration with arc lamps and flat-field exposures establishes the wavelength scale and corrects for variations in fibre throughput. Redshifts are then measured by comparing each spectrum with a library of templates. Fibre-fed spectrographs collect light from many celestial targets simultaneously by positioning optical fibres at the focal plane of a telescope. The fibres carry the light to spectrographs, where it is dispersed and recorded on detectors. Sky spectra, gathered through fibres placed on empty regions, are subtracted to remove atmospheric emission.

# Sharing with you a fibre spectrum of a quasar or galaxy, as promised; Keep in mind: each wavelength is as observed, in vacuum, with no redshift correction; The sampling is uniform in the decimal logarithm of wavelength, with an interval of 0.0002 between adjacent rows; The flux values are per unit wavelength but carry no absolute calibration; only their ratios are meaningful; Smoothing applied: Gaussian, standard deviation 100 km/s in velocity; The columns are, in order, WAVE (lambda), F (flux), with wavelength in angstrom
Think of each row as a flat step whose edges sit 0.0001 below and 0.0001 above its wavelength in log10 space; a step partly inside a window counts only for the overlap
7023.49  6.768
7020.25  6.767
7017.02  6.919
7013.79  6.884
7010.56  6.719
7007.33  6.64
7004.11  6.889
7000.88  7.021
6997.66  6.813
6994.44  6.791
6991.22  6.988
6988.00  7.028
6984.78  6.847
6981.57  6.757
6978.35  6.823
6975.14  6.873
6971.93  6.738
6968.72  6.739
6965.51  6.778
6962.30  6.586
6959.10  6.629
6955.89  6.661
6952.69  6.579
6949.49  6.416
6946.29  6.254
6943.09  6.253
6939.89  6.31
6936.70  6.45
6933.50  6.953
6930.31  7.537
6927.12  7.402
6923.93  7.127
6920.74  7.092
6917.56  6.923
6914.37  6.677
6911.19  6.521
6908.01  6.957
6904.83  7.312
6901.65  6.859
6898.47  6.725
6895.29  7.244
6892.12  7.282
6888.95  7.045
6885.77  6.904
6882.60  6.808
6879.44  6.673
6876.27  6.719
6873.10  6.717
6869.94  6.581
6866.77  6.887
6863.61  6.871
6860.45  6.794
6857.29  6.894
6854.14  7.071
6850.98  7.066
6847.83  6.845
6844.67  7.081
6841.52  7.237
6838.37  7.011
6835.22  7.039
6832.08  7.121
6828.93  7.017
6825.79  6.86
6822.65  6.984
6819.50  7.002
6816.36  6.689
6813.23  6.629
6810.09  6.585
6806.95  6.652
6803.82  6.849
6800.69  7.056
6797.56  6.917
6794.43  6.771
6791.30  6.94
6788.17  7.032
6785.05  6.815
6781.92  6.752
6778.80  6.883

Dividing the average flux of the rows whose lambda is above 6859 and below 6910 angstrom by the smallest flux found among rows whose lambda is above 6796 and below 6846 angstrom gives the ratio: 1.05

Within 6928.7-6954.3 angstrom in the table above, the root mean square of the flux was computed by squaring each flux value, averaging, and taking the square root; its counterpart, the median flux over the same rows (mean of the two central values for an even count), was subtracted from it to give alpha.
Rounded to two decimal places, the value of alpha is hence 0.17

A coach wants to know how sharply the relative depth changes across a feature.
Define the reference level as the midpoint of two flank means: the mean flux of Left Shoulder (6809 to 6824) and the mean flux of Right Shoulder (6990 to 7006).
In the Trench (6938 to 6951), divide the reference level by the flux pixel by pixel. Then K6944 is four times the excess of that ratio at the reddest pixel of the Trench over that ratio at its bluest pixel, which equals -0.072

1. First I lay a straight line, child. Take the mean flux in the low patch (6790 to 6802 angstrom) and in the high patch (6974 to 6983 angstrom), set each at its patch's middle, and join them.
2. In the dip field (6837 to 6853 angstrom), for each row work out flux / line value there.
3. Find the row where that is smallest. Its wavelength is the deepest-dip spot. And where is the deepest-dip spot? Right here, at 6847.83 angstrom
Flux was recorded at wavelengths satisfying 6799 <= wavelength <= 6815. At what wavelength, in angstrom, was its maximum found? 6800.69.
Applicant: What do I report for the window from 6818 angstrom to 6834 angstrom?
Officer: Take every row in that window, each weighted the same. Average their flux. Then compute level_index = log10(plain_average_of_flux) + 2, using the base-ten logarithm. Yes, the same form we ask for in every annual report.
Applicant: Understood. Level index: 2.84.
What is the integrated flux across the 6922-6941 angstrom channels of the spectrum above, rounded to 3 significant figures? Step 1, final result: 133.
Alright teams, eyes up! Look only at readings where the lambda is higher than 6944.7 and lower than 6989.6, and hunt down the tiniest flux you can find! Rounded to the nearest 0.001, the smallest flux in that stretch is 6.254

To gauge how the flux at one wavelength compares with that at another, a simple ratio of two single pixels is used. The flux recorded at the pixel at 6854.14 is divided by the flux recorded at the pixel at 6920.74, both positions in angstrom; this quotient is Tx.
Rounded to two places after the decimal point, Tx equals 1.00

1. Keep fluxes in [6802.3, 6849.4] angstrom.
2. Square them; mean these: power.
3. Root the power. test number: 6.91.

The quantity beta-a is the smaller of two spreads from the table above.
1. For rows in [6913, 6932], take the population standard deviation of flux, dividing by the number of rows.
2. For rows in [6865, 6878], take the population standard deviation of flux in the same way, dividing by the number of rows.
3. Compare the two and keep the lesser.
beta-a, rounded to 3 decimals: 0.108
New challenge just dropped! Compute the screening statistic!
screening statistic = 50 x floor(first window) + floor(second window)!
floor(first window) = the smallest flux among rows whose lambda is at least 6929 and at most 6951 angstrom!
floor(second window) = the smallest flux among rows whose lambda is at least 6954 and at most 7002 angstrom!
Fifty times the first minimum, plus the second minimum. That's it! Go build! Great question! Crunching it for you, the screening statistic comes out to 319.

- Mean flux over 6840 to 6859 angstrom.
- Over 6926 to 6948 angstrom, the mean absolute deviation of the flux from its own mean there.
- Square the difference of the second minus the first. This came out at 43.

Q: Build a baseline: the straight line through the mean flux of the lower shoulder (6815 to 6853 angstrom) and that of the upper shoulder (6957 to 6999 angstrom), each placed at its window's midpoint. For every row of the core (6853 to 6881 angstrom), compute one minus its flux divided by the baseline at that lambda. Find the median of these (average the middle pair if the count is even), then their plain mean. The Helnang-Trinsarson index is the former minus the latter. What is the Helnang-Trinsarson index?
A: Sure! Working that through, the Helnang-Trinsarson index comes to 0.002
